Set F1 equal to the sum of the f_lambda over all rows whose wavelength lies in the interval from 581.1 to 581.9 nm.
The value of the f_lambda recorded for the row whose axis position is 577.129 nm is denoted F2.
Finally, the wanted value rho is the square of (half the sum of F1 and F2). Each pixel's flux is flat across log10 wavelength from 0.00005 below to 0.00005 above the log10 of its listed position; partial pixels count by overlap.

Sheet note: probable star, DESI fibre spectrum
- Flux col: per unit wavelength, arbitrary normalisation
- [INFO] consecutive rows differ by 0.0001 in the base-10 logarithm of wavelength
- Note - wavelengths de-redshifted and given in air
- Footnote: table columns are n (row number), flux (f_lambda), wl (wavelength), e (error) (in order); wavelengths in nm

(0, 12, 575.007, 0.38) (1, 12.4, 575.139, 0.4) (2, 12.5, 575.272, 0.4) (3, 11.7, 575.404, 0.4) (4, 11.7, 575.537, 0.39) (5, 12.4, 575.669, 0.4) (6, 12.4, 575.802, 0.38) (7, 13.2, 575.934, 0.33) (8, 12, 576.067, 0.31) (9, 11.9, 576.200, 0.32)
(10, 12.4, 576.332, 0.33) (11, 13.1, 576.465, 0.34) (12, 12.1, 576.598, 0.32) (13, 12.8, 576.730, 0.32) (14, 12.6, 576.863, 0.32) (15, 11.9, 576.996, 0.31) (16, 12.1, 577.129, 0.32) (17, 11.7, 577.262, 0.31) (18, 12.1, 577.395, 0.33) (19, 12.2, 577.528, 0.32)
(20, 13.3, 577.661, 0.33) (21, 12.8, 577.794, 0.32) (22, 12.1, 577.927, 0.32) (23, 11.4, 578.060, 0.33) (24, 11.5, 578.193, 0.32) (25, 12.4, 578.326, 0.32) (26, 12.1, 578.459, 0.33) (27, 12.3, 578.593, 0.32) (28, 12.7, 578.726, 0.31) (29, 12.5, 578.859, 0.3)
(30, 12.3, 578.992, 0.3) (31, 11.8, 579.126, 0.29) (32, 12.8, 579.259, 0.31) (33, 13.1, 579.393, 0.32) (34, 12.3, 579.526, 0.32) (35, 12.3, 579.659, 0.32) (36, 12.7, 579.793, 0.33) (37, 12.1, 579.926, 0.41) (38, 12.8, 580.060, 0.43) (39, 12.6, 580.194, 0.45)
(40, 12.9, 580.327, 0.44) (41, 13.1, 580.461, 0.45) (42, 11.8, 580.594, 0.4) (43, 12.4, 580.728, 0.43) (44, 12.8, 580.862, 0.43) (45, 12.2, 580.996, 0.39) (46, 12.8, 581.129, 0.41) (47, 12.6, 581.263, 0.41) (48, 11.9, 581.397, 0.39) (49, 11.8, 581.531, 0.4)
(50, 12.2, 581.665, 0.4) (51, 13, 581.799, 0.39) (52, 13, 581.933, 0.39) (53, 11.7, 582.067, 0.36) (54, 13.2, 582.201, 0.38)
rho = 1866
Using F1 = 74.30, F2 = 12.1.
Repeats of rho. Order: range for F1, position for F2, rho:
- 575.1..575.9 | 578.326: 1828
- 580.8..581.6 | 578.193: 1832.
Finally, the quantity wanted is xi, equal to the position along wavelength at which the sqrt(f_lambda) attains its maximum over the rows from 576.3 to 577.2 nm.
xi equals 576.465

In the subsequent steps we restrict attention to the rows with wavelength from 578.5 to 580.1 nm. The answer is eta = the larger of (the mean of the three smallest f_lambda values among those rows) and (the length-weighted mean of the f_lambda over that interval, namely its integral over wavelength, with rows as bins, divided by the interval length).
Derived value 12.5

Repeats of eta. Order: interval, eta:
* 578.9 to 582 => 12.5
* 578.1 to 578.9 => 12.2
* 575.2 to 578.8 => 12.3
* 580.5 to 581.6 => 12.3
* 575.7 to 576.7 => 12.5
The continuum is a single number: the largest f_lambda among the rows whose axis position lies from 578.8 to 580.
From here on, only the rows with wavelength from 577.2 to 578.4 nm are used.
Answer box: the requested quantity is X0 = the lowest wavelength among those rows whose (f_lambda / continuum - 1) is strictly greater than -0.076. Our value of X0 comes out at 577.528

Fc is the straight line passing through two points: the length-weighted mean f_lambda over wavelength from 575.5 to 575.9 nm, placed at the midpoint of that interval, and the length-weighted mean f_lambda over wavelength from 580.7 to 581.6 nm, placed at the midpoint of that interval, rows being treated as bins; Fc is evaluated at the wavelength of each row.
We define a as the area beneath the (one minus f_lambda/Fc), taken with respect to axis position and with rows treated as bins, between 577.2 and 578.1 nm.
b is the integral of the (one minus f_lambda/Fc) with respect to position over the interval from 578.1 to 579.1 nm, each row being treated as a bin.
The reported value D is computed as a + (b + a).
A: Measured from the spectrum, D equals 0.02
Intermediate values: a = 0.0049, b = 0.009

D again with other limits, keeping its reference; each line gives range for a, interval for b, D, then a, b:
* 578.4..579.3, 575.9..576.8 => -0.01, -0.0010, -0.012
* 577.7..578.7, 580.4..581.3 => 0.02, 0.0148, -0.013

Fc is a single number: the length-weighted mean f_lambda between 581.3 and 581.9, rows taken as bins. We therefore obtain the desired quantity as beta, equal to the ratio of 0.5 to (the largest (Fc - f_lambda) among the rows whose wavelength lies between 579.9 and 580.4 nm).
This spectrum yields 2.8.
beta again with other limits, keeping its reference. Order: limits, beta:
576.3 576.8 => 2.8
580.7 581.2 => 6.3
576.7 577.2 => 1.3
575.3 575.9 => 0.9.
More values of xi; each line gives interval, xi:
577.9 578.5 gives 578.326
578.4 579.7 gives 579.393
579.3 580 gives 579.393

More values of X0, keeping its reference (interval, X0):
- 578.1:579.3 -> 578.326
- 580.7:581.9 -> 580.728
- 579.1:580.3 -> 579.259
